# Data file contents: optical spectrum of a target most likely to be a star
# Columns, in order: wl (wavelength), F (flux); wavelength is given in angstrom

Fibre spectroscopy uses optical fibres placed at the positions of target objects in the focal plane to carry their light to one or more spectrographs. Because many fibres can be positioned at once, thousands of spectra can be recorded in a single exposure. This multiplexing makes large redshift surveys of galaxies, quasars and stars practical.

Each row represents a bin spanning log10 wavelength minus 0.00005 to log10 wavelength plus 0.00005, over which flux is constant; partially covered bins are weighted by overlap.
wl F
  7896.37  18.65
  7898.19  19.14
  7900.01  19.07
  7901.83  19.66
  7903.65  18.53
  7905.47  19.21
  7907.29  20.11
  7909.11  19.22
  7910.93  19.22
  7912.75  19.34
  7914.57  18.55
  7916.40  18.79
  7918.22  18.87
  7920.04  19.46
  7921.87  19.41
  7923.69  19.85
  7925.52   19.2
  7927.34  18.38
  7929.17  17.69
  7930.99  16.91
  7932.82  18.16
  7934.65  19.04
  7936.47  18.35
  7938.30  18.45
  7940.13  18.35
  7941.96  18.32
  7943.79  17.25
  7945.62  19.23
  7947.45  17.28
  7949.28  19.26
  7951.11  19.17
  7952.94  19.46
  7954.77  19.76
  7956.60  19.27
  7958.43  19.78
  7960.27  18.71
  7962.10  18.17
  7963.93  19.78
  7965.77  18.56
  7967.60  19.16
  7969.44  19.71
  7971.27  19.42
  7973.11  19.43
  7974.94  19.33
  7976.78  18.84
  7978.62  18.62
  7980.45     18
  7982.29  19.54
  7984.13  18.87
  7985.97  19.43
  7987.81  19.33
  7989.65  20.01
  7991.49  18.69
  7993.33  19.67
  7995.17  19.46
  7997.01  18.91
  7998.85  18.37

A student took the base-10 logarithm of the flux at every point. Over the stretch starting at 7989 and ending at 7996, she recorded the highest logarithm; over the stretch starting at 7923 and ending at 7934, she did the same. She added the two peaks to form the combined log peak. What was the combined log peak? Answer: 2.60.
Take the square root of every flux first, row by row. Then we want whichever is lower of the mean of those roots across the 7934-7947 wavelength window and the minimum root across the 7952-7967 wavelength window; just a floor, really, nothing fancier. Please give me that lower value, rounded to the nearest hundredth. 4.26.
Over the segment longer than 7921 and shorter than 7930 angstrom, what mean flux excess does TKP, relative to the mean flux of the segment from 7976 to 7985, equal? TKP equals 0.1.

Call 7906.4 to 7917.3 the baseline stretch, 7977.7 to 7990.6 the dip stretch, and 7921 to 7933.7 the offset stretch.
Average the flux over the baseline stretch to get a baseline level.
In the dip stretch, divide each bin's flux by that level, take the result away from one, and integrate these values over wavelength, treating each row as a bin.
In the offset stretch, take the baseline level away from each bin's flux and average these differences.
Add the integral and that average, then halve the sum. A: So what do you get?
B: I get -0.32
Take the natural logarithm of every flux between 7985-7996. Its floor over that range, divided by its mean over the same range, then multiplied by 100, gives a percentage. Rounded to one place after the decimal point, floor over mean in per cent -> 98.7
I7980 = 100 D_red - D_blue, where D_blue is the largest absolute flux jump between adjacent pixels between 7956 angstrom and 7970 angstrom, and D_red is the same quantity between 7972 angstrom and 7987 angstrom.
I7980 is 152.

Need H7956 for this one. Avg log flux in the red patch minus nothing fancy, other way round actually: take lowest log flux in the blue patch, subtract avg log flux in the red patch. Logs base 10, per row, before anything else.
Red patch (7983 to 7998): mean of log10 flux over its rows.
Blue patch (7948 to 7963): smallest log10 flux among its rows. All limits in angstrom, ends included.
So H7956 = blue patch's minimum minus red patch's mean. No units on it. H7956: -0.026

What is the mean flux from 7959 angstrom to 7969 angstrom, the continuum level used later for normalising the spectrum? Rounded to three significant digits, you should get 18.9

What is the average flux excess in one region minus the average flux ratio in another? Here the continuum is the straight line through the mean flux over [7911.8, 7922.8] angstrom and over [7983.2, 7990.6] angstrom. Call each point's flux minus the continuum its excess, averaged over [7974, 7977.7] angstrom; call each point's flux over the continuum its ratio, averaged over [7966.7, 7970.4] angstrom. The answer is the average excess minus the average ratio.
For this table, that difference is -1.3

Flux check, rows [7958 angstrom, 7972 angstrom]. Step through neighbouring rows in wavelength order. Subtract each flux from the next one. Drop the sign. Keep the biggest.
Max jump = 1.6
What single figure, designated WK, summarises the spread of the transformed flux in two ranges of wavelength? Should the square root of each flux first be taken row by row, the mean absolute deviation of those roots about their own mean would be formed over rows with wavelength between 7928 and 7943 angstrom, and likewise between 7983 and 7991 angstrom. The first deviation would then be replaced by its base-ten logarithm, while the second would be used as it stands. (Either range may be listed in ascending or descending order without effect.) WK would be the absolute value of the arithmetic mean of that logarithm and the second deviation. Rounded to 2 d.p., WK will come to 0.63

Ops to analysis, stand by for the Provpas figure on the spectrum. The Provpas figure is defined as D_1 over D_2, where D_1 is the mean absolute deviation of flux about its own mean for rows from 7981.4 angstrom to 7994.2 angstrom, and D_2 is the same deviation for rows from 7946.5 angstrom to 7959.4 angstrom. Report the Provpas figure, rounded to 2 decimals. 0.64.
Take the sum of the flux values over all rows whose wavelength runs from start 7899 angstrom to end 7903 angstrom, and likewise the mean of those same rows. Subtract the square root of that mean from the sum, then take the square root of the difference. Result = 5.86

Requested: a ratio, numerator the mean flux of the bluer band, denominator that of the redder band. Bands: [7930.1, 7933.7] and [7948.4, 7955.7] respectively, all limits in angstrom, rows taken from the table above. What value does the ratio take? 0.90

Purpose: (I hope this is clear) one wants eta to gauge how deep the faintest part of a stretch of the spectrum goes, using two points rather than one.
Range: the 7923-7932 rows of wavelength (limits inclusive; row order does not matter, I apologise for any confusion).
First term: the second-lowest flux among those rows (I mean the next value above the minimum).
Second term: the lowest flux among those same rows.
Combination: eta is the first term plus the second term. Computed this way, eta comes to 34.6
